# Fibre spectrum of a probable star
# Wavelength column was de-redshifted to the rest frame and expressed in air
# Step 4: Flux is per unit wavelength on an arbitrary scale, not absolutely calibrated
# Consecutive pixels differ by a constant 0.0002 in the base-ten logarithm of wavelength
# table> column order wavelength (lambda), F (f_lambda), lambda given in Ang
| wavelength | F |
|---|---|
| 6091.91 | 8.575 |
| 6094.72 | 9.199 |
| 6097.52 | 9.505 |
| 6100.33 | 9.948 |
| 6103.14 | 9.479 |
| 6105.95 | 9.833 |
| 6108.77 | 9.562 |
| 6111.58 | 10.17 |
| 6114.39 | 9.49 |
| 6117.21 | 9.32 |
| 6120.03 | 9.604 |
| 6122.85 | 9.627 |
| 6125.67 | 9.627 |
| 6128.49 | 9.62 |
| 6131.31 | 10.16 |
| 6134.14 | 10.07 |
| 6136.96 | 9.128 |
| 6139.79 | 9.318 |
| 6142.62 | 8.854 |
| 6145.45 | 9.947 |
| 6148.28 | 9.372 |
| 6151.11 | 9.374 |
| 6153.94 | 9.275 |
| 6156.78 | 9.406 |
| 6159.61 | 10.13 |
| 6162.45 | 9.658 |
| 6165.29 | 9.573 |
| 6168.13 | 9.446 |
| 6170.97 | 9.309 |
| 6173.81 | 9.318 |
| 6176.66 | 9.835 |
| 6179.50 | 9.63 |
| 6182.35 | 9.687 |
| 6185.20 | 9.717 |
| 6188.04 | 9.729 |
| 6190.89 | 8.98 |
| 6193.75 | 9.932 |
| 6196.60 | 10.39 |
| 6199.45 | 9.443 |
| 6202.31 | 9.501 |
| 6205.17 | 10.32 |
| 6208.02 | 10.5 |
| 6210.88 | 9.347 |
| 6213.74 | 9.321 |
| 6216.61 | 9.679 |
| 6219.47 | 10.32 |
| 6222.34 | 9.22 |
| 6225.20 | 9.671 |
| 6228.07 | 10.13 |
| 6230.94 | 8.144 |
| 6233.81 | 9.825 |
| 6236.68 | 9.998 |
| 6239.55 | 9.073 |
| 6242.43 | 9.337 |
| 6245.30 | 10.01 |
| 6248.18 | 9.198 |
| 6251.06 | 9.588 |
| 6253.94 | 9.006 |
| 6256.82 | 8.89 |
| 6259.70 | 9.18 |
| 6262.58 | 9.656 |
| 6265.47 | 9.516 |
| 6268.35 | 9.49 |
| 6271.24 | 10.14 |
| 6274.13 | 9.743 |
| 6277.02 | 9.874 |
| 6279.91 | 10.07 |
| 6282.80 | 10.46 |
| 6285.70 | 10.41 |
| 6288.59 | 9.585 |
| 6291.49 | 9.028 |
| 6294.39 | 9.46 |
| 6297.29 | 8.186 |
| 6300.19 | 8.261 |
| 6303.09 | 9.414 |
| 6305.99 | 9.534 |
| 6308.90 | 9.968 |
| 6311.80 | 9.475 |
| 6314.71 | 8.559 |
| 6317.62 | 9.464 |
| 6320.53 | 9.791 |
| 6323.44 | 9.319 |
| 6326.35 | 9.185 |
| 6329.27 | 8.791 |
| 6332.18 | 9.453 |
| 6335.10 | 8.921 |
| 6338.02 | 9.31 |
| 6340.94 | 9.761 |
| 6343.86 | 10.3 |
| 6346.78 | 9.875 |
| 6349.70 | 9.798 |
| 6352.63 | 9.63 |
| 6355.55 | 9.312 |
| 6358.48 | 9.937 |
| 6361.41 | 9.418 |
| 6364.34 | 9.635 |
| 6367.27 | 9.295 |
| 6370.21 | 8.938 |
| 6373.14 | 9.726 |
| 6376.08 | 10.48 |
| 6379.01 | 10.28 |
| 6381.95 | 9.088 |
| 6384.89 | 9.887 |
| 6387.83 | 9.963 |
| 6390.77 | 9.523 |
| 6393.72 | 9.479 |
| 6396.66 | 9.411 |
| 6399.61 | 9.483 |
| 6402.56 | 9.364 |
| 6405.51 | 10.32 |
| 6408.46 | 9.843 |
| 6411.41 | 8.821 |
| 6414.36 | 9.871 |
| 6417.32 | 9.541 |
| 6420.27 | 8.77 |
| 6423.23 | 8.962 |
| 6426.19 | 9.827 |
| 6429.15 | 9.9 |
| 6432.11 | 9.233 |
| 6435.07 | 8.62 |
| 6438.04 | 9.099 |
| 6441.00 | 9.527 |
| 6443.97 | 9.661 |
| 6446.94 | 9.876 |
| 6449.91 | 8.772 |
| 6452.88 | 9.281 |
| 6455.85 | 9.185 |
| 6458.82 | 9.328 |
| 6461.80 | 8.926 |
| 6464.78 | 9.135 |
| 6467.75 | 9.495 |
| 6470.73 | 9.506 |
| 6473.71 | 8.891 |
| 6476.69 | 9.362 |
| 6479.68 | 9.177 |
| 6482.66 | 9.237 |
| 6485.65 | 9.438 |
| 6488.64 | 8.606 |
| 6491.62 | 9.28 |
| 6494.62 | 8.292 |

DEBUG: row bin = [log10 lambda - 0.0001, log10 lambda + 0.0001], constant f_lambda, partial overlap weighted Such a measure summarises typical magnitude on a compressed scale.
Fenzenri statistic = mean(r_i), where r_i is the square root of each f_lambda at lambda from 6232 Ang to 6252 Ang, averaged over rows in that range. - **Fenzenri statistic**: 3.09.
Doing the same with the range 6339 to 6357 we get 3.13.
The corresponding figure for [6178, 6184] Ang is 3.11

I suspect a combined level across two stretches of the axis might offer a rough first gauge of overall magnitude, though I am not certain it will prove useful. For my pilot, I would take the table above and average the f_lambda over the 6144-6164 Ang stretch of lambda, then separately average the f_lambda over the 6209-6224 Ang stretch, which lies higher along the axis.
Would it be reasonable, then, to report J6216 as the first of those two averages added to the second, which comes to 19.2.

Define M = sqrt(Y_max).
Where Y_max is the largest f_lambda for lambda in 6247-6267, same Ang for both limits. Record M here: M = 3.11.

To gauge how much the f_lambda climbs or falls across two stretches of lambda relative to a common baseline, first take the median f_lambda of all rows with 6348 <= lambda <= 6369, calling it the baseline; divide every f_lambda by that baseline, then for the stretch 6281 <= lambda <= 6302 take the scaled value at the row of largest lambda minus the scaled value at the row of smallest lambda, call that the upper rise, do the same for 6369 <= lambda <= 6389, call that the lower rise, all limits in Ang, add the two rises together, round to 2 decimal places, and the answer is -0.12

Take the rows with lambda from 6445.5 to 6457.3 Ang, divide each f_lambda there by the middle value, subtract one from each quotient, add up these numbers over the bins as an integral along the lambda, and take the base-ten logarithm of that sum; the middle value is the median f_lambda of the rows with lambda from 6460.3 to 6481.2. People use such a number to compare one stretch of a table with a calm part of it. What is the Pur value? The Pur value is -0.9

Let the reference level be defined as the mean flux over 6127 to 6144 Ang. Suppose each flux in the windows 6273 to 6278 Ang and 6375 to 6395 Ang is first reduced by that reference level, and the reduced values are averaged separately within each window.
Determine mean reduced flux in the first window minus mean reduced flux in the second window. 0.0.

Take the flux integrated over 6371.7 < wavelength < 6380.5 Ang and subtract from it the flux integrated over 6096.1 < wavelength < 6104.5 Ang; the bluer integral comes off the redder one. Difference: 8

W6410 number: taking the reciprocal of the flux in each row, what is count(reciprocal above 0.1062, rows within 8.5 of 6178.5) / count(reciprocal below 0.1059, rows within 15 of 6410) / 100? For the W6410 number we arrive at 0.0040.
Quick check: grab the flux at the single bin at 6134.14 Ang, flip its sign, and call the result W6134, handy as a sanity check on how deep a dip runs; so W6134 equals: -10.1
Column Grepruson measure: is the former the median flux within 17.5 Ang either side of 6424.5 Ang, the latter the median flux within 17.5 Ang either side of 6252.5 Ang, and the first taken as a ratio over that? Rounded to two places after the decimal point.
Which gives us 1.00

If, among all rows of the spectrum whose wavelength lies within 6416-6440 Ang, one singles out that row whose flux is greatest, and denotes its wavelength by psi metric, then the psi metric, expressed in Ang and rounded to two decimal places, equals 6429.15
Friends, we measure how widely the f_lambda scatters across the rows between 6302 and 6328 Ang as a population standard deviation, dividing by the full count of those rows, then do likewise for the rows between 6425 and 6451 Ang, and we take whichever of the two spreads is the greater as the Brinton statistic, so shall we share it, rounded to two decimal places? 0.46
